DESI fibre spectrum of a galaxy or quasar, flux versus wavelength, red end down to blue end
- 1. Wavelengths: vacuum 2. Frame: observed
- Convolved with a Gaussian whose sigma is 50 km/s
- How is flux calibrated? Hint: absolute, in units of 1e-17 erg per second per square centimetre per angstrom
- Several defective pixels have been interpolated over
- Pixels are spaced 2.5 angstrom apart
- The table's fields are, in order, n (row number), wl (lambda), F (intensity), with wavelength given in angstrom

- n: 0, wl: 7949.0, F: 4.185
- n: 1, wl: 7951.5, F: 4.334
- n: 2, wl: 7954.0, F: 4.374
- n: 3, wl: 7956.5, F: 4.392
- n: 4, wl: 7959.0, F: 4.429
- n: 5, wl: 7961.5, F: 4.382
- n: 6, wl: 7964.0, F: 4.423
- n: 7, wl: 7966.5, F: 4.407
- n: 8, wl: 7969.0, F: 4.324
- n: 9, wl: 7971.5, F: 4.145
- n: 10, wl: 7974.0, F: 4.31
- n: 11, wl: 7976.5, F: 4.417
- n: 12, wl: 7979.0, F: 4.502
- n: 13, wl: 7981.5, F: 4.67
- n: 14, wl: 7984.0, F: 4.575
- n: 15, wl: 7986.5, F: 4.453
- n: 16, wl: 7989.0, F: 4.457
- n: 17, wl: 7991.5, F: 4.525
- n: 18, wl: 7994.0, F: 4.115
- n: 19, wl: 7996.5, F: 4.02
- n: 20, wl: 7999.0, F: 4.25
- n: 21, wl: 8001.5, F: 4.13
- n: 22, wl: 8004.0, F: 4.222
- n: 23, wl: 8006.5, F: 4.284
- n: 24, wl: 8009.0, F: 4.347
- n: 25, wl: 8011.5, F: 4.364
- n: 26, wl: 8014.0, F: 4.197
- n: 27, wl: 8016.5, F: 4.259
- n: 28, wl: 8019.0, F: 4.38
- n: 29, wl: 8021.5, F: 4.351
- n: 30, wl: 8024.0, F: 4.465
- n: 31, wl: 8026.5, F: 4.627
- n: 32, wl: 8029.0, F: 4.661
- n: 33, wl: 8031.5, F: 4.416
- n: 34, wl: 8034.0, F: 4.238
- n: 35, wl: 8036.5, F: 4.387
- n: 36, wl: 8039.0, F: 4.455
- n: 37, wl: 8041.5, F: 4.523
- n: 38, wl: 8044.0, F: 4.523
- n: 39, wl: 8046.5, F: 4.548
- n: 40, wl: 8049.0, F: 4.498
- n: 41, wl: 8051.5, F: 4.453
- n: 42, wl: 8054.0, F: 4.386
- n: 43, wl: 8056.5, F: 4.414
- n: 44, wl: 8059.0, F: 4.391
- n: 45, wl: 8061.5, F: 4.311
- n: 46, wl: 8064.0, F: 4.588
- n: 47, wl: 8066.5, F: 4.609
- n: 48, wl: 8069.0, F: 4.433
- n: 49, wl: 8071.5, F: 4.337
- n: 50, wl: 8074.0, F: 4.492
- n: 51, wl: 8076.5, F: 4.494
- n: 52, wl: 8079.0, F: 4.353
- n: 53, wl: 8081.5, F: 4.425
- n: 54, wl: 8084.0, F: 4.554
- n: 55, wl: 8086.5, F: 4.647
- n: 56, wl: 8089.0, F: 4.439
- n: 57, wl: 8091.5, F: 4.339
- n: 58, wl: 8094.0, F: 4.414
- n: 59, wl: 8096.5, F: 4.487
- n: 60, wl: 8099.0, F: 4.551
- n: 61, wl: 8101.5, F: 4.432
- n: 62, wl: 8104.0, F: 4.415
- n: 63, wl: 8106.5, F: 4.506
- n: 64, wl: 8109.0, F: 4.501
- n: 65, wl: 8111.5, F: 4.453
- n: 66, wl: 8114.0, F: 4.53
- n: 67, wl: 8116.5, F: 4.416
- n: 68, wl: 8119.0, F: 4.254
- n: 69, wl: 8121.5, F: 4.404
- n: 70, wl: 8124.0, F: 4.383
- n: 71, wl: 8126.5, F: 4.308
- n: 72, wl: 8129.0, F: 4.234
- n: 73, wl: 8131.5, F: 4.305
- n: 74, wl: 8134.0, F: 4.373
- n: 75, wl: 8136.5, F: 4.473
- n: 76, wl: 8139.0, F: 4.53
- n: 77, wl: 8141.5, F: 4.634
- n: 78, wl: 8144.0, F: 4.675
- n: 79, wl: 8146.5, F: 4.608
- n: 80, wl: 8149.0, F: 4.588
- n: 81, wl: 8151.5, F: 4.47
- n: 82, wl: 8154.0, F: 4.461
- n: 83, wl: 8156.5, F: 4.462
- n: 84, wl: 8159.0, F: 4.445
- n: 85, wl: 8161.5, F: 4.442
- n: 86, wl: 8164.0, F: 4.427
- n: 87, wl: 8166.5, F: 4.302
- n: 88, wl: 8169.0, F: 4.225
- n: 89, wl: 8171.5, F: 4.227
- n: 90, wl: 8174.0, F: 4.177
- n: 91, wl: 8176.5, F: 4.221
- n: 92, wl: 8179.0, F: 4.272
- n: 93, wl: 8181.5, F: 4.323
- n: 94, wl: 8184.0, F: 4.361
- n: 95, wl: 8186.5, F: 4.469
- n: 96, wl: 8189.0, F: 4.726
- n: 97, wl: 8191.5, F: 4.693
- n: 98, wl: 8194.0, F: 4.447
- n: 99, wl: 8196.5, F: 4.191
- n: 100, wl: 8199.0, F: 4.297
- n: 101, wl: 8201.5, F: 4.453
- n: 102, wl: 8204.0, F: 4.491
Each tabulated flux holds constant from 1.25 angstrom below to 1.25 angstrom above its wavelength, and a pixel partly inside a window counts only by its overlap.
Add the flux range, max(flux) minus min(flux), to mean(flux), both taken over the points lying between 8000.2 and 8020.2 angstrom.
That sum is 4.52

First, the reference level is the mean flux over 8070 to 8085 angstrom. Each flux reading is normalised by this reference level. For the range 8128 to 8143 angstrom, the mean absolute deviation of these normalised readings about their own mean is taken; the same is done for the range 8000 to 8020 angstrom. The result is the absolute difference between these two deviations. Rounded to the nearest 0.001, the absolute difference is 0.011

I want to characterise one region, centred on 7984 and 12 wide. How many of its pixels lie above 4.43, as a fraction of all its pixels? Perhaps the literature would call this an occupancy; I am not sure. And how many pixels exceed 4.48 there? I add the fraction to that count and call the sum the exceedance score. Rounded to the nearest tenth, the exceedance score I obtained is 4.0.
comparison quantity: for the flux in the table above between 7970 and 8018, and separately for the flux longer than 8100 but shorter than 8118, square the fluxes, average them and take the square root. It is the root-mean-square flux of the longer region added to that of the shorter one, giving 8.80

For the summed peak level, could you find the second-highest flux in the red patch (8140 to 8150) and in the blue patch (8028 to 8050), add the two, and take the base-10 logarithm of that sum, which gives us 0.963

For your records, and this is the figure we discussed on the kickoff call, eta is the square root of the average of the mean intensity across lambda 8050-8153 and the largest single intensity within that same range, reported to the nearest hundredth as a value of 2.14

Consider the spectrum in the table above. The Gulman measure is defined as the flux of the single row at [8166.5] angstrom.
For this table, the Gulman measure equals 4.302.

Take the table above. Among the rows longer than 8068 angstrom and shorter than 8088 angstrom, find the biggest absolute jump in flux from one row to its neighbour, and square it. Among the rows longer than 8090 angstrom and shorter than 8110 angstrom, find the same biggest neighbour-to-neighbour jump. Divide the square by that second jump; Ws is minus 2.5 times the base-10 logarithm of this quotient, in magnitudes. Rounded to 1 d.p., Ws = 1.7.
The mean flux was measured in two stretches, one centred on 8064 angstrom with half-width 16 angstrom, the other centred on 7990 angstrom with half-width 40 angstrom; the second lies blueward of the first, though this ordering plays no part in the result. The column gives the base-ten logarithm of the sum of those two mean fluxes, 0.945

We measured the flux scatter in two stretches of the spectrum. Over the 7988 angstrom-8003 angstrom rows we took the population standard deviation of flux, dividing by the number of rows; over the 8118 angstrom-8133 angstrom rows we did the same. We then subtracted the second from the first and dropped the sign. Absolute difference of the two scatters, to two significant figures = 0.12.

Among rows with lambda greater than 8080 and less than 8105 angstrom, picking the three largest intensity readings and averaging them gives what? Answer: 4.58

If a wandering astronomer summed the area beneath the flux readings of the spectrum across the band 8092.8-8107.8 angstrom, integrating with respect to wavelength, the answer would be 67.0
